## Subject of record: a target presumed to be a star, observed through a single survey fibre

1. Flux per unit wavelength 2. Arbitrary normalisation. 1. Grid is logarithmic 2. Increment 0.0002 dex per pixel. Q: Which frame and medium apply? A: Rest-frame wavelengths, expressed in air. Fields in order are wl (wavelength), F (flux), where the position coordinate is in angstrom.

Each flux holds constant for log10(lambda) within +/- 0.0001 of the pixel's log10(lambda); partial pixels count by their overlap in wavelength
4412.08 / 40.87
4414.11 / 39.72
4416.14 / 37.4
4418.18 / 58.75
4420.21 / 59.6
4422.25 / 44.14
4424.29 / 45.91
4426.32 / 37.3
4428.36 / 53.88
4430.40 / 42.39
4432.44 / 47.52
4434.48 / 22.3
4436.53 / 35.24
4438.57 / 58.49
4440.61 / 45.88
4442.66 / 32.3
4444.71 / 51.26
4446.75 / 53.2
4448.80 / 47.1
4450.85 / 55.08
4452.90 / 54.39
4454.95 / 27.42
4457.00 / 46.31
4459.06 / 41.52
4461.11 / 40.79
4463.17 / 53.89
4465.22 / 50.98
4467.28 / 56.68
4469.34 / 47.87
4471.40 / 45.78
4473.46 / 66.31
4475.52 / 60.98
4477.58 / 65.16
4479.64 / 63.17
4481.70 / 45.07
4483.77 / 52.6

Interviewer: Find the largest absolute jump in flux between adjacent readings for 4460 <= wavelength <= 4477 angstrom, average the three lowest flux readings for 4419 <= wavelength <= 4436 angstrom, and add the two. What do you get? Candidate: 54.5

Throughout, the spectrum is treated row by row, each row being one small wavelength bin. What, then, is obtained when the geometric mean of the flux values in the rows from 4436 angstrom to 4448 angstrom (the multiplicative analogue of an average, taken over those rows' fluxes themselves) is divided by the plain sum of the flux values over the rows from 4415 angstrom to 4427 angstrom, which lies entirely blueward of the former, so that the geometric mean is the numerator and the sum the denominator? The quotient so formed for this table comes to 0.159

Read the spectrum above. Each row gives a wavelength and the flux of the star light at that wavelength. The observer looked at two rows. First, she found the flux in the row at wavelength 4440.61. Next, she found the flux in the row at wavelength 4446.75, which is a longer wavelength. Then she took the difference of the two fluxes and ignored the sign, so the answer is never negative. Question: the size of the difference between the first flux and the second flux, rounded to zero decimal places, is 7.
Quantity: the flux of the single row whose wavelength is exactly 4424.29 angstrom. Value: 45.91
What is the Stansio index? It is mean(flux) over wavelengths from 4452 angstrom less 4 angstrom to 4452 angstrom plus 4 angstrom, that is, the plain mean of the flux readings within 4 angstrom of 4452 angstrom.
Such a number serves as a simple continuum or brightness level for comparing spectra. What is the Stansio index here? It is 46.0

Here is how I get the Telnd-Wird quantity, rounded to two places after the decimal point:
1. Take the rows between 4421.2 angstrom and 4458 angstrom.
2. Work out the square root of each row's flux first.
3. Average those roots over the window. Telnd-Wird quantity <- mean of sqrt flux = 6.62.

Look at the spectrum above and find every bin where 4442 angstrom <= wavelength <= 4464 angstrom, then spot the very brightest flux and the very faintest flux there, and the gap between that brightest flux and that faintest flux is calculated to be 28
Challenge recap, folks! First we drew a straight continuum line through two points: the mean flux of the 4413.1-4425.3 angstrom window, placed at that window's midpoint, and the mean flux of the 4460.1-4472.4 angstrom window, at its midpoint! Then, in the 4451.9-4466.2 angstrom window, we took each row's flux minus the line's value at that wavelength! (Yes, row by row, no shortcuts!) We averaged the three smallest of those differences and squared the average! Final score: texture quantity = 155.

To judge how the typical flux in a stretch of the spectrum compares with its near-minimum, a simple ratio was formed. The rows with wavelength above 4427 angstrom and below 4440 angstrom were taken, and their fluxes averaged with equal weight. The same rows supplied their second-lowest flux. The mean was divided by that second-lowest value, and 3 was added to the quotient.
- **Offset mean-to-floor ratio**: 4.23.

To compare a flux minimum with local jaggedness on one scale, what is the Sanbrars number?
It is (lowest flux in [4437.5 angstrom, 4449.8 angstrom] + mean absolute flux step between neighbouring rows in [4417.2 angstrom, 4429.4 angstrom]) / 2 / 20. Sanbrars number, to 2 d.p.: 1.02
